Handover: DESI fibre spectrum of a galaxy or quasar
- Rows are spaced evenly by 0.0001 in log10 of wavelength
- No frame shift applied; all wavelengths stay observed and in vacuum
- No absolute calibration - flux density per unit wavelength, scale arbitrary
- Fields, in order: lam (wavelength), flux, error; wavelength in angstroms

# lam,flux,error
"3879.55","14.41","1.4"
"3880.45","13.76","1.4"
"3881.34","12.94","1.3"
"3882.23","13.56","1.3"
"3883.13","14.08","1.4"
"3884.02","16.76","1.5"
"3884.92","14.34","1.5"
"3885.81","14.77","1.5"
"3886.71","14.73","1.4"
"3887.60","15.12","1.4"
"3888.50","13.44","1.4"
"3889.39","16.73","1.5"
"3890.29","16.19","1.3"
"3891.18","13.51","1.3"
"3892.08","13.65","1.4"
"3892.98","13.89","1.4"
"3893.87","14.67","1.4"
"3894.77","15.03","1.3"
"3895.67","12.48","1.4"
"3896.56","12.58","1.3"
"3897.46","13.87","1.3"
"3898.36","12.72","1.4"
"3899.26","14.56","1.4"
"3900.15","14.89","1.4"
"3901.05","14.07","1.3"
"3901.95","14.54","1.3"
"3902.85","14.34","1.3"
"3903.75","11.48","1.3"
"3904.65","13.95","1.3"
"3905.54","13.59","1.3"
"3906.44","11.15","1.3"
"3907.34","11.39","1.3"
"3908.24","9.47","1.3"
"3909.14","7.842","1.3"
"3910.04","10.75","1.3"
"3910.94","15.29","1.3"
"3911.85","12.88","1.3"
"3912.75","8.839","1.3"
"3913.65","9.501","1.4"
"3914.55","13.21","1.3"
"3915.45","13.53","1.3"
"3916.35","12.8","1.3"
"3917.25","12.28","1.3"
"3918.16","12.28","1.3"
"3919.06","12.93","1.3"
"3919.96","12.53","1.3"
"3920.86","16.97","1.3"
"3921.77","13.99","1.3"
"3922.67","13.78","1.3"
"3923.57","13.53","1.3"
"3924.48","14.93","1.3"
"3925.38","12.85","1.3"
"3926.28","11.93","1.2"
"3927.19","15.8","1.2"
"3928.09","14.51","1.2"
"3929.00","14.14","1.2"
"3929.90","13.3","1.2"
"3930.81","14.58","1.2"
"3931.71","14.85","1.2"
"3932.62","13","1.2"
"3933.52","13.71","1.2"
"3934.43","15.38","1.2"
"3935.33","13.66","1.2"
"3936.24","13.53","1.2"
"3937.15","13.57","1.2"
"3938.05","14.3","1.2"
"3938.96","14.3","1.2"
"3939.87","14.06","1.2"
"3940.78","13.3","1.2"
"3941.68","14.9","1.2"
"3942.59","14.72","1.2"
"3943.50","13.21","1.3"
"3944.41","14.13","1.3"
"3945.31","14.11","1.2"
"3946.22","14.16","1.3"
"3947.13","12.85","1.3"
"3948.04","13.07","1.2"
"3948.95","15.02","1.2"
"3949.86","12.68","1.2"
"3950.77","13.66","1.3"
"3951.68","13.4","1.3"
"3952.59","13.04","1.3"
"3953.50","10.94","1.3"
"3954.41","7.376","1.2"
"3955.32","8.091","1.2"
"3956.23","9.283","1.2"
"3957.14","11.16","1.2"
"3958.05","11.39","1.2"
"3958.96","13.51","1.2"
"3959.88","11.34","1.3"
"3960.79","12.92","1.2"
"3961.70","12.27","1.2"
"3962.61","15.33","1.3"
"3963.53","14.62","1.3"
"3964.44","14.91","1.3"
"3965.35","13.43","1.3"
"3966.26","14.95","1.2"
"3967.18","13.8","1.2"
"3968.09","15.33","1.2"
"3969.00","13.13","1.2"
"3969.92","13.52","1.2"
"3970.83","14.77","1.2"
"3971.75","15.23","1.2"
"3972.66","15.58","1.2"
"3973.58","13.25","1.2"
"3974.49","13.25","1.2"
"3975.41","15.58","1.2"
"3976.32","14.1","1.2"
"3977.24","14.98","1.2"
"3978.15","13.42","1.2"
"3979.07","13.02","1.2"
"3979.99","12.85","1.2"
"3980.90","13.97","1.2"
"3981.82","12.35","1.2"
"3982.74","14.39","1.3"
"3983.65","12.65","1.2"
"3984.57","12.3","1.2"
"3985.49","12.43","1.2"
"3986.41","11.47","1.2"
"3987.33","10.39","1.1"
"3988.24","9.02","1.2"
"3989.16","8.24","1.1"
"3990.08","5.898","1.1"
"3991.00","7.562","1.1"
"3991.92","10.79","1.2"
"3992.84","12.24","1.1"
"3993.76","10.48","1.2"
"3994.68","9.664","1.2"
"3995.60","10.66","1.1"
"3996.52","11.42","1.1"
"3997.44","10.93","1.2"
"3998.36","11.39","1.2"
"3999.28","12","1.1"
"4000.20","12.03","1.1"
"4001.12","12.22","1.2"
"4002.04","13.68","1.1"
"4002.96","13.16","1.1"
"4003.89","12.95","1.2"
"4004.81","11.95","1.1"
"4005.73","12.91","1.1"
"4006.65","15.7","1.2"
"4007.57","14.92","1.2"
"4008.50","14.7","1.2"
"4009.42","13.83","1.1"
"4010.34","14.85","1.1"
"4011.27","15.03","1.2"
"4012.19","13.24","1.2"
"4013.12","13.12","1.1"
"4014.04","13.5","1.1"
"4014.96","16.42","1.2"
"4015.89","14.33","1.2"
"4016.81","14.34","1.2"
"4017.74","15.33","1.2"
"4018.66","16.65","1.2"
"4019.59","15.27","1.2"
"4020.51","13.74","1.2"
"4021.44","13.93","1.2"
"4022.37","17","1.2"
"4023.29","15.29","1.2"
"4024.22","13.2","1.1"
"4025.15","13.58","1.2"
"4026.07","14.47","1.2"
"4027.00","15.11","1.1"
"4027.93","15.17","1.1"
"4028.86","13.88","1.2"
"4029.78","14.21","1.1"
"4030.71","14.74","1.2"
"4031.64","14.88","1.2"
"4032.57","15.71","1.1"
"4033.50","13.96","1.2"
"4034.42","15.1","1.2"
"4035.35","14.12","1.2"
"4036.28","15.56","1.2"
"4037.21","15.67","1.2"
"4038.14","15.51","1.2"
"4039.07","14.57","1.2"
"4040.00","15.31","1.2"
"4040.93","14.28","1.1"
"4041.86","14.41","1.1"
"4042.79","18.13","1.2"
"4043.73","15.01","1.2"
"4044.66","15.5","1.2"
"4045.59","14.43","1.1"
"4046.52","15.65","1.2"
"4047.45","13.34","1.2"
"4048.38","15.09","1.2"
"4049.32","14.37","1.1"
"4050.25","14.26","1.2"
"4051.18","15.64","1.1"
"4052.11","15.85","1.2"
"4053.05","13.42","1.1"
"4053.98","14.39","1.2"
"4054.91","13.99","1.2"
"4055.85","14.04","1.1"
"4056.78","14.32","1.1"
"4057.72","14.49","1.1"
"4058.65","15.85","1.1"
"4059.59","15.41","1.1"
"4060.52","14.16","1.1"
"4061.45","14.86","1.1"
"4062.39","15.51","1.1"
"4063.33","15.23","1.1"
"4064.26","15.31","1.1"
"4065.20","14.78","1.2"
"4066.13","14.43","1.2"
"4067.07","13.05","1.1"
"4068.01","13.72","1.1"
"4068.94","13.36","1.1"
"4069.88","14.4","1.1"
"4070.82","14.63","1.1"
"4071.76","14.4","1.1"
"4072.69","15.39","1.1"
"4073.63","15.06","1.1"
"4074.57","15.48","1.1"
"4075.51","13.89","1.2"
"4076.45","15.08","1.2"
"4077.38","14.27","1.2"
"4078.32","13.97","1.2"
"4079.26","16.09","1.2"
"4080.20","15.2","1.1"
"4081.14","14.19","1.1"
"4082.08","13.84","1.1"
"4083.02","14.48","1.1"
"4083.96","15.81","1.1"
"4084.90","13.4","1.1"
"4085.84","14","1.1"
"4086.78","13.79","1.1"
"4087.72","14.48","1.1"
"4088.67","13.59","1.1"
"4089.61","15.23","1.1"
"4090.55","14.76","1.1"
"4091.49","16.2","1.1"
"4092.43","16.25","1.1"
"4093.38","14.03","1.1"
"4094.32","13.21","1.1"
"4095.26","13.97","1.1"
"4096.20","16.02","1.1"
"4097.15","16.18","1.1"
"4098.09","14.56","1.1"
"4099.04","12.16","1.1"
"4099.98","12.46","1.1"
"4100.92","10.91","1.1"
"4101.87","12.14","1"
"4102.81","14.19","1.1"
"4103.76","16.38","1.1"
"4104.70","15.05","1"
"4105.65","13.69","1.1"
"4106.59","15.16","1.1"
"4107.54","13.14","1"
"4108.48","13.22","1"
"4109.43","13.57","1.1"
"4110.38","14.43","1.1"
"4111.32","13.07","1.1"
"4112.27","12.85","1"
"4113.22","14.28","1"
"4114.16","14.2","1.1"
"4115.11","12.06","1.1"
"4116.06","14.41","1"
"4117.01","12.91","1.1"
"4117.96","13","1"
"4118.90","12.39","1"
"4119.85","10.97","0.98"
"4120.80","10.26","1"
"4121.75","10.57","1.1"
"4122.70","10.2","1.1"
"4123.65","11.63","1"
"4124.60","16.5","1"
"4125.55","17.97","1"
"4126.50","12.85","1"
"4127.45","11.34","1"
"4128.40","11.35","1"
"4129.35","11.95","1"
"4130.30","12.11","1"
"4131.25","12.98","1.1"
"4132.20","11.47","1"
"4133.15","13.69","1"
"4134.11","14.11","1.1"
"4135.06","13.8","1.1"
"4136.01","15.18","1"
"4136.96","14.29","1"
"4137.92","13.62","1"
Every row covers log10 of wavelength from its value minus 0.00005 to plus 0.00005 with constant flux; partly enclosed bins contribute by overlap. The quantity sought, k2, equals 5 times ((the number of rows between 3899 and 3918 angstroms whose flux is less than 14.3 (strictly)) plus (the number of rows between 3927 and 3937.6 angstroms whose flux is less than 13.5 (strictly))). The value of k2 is 90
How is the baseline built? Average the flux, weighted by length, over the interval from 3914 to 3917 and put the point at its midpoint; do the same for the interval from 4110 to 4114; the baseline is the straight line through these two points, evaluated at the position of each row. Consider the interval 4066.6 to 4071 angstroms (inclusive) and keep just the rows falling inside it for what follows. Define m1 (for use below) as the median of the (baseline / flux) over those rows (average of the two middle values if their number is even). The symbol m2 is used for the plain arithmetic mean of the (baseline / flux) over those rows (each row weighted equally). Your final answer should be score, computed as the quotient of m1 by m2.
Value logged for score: 1.01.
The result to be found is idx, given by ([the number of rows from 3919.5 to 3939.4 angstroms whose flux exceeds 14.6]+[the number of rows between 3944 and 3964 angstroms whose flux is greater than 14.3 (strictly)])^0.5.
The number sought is 2.8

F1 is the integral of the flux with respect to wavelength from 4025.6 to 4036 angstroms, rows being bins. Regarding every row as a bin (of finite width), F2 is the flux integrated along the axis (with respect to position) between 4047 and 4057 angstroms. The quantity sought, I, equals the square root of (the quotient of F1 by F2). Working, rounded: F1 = 153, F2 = 144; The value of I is 1.03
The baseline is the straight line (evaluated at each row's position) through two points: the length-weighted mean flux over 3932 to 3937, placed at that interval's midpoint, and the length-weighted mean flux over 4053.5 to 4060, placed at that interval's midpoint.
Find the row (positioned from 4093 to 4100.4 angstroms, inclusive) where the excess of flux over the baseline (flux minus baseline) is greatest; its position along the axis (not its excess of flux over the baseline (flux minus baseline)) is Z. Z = 4097.15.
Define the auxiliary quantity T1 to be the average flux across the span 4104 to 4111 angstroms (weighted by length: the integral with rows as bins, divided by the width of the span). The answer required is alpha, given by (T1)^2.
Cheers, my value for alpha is 199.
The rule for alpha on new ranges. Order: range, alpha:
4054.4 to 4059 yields 210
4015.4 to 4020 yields 230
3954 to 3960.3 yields 106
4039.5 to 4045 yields 238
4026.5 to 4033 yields 219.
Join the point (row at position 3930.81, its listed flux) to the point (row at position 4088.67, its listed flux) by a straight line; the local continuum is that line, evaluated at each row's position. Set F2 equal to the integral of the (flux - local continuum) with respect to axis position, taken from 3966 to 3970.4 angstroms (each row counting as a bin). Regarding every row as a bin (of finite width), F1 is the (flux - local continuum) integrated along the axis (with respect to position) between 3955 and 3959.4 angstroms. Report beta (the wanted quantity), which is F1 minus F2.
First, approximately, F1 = -16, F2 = -1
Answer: -15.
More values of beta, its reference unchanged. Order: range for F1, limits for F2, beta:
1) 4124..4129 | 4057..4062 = -3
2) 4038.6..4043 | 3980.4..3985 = 11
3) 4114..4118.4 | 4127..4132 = 6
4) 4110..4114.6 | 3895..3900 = 8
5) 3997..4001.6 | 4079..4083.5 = -16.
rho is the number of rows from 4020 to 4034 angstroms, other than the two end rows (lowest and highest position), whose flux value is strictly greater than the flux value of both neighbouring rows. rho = 3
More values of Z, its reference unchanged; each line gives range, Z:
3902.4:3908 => 3902.85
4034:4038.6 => 4037.21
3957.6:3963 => 3962.61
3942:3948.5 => 3942.59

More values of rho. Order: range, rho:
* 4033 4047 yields 5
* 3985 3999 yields 2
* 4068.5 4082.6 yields 5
